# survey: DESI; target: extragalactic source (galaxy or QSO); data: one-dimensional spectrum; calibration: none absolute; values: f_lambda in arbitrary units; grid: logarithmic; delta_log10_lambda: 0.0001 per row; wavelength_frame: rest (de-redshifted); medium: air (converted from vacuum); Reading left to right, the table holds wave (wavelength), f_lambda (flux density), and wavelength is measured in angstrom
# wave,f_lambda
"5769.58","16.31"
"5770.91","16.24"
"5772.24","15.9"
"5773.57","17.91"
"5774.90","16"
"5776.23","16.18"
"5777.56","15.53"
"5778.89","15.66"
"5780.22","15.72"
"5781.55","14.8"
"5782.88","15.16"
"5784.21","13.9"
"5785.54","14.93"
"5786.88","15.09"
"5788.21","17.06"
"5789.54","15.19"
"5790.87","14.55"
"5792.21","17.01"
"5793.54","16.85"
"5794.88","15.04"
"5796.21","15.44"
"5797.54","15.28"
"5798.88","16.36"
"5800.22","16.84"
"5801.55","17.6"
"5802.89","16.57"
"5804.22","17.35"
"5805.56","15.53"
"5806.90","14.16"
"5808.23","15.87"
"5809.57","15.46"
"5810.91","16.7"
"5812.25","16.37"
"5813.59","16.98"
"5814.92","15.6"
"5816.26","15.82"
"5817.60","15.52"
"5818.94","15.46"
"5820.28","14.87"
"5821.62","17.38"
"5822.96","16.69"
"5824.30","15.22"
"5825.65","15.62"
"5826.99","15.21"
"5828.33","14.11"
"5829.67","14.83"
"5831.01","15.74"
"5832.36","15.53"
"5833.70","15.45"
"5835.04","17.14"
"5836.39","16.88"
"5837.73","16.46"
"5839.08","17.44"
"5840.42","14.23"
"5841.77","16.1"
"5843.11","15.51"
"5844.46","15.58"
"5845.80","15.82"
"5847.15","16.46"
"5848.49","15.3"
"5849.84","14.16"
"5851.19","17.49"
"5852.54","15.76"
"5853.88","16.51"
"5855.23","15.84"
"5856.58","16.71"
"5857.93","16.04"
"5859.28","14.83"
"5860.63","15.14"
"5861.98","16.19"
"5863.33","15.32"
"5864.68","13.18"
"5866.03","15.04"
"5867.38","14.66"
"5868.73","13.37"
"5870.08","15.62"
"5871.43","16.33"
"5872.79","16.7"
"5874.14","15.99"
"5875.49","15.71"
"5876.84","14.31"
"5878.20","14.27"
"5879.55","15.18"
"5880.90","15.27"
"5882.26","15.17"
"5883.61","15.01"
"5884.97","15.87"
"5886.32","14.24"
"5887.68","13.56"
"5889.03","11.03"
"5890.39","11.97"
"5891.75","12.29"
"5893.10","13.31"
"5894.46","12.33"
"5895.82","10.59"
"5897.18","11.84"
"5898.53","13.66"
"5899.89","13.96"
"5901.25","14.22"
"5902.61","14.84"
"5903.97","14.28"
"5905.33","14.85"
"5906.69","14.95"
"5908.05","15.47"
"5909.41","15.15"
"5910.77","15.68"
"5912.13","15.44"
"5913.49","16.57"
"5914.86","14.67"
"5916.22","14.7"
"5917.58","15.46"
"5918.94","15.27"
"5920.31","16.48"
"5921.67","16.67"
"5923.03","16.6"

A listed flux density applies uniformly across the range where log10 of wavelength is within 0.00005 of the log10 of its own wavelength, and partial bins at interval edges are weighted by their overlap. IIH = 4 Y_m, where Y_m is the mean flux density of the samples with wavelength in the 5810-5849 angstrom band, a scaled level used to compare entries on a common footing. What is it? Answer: 63.5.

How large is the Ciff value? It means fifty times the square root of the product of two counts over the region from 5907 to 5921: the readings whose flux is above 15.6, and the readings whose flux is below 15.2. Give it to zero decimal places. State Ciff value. 150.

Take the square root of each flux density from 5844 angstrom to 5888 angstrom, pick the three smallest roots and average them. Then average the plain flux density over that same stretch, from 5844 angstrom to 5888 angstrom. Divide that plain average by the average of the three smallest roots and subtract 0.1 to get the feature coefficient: 4.10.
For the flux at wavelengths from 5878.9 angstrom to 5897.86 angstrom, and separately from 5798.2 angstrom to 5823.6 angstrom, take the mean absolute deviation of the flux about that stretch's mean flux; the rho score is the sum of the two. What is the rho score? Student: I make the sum 2.3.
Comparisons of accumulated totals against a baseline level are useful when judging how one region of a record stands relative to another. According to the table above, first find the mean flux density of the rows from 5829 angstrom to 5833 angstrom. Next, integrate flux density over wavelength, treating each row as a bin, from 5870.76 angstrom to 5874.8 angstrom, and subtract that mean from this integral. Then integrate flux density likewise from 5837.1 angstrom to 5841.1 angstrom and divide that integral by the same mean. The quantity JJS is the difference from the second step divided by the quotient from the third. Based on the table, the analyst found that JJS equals 12.1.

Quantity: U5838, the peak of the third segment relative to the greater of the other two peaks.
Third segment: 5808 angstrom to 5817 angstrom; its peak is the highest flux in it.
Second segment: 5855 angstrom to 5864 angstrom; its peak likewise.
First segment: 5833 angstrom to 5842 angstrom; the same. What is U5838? 0.97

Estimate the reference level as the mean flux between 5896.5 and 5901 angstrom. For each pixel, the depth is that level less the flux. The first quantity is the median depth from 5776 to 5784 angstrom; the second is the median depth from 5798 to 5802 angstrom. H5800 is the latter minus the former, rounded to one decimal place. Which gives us -1.2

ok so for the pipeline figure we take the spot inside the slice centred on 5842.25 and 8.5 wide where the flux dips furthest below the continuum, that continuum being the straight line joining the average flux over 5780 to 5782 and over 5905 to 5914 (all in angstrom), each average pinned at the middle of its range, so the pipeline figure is 5840.42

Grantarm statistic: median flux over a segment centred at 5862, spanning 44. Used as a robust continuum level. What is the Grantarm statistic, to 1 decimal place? 15.5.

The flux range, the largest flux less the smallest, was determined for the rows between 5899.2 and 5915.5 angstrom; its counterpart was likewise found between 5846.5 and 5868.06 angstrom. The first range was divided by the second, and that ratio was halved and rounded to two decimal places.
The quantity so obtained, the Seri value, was 0.30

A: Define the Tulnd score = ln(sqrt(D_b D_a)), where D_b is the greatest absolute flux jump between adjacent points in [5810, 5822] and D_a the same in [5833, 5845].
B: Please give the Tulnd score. 1.04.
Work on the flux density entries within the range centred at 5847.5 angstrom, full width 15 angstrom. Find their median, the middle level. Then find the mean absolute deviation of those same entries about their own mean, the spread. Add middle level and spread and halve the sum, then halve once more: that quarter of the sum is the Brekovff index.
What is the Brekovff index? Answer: 4.11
